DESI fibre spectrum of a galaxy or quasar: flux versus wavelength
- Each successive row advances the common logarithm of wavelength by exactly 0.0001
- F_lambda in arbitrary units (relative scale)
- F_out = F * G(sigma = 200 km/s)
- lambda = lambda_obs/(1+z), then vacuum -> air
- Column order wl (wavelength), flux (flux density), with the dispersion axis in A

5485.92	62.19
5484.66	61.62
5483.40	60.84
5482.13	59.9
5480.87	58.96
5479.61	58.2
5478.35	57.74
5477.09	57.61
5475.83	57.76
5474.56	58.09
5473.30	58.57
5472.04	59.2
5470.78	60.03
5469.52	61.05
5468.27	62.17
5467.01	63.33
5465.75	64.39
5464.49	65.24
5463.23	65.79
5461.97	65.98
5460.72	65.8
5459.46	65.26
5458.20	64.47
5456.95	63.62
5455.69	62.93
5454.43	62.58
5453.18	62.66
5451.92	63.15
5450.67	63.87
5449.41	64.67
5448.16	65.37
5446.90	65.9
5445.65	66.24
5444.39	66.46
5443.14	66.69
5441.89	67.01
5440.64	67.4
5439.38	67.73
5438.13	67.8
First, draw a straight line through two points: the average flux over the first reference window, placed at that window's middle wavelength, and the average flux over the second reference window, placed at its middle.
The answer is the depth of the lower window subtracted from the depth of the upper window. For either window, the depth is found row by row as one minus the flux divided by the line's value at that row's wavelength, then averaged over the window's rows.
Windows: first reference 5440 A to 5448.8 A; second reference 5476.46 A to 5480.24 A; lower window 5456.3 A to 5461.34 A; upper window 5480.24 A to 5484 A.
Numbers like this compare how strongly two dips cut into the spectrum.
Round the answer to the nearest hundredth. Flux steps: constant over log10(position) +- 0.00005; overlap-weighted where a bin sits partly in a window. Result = -0.02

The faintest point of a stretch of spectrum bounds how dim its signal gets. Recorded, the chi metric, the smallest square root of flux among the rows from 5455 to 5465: 7.9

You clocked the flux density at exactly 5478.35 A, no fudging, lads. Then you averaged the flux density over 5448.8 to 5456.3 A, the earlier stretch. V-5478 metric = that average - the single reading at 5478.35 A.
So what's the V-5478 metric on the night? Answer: 6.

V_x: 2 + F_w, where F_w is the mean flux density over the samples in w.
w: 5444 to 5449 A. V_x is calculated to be 68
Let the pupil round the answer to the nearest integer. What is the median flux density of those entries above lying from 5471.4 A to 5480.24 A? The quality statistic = 58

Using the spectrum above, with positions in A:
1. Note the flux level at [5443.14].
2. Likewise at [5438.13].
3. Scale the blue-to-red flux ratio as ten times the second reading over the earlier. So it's 10.2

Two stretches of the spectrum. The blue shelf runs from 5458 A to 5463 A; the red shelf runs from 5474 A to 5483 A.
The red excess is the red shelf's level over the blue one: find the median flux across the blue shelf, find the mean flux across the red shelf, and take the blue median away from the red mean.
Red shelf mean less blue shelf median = -7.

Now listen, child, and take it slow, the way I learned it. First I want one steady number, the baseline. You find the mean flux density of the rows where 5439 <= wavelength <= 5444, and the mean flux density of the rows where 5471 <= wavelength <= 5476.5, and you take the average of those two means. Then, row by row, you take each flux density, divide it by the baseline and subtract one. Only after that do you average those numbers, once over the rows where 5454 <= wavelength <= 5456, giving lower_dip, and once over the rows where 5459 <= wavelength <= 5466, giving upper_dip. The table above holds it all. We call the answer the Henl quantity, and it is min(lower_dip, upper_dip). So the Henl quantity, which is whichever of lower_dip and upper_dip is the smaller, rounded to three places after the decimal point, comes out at -0.001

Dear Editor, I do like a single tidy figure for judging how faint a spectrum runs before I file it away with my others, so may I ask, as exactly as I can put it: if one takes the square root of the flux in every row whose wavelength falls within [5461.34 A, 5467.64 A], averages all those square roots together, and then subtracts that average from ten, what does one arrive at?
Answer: 1.94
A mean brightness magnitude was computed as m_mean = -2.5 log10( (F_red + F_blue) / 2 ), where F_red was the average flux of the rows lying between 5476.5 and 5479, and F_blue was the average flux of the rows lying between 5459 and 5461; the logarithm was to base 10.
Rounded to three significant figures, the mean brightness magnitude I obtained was -4.47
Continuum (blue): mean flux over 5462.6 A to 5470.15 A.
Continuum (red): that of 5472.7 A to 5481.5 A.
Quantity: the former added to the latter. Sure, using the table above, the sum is 122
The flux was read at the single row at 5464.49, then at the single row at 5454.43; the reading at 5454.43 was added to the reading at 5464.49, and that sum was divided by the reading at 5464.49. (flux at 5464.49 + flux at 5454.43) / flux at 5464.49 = 1.96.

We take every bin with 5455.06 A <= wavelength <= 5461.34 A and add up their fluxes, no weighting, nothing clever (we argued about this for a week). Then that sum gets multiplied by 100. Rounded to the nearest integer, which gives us 32208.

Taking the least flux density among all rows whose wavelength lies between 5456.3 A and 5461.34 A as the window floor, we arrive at 63.62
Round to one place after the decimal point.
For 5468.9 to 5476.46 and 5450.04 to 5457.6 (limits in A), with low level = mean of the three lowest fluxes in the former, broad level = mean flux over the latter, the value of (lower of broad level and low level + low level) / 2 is 58.1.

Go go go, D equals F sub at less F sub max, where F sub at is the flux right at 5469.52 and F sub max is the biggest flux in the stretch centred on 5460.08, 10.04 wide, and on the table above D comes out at -5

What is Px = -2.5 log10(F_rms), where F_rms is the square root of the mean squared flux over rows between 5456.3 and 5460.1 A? -4.52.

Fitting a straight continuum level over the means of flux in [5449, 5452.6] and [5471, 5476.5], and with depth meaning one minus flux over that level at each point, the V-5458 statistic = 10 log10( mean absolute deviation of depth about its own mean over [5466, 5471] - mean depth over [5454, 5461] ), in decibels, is -13.6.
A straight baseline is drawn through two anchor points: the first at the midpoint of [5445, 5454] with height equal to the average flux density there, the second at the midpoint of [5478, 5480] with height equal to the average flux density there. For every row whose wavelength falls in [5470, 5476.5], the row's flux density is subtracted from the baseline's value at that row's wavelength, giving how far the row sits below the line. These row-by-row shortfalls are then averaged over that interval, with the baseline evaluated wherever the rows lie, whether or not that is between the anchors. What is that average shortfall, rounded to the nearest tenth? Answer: 0.5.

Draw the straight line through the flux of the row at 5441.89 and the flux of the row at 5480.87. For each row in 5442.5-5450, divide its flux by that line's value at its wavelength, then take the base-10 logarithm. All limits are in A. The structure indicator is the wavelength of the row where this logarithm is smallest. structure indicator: 5449.41 A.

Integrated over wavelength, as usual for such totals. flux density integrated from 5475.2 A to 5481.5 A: 366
